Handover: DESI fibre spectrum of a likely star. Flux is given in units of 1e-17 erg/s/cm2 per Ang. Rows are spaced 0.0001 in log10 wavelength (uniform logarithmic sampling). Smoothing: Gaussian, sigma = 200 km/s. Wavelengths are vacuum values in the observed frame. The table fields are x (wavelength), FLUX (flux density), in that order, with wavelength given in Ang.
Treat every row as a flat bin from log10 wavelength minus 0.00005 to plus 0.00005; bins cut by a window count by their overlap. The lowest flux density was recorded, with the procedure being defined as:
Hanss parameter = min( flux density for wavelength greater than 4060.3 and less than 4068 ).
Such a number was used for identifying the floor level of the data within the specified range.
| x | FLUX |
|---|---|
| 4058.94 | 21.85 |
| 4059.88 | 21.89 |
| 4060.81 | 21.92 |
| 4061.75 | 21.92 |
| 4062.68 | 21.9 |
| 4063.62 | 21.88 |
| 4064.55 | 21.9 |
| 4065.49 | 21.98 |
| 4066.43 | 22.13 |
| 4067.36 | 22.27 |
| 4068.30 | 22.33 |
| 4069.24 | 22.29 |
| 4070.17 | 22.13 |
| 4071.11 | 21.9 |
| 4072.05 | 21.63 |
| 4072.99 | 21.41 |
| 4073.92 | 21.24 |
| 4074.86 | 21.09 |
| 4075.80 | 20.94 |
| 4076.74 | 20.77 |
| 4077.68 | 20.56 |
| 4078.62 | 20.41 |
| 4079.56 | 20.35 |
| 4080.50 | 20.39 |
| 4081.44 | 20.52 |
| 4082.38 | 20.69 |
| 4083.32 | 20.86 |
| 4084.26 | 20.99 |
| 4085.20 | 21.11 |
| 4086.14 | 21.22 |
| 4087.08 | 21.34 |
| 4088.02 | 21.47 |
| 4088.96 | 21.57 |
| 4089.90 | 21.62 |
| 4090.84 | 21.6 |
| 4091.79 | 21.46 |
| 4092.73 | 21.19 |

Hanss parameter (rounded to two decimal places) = 21.88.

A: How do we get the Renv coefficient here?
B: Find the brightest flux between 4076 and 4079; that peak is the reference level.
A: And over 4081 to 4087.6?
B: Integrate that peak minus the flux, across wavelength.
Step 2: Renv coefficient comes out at -1.3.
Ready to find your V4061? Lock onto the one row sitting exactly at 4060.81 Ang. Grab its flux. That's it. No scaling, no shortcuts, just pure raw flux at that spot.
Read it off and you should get 21.92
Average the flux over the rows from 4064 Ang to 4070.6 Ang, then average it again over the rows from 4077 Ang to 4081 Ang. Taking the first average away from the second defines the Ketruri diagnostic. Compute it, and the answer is -1.7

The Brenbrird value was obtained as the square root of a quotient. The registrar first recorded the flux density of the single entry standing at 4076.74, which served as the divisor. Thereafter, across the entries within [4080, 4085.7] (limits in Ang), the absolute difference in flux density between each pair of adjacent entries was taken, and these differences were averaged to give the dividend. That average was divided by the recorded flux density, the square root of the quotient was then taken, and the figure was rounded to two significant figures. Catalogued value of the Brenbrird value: 0.083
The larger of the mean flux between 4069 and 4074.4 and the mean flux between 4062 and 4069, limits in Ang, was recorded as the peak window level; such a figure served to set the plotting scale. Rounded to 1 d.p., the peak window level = 22.1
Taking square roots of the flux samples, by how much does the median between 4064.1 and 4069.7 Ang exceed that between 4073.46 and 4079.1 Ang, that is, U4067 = 0.14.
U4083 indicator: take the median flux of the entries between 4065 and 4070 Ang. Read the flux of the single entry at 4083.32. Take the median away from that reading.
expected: -1.4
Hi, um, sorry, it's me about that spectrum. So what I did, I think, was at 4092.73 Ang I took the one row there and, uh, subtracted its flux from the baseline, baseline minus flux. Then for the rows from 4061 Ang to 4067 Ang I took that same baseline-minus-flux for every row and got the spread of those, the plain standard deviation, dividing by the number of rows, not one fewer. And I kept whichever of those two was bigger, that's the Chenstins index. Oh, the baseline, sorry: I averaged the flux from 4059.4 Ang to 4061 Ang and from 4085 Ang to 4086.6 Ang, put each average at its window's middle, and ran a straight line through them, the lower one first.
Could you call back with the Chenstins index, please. 0.12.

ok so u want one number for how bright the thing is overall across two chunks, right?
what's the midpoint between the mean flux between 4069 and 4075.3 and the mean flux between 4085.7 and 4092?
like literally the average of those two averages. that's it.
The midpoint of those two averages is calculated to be 21.57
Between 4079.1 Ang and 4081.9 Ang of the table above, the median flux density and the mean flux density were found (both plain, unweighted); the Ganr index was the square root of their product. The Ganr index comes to 20.4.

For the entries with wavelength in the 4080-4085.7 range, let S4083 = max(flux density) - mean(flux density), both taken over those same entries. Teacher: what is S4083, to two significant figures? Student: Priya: 0.35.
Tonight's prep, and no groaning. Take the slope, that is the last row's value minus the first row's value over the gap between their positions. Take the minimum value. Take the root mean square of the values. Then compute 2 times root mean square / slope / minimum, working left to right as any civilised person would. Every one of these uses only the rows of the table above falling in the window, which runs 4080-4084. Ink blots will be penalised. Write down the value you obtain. 12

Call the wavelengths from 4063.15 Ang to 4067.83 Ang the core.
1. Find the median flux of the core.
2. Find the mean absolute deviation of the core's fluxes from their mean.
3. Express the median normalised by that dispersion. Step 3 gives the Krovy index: 164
